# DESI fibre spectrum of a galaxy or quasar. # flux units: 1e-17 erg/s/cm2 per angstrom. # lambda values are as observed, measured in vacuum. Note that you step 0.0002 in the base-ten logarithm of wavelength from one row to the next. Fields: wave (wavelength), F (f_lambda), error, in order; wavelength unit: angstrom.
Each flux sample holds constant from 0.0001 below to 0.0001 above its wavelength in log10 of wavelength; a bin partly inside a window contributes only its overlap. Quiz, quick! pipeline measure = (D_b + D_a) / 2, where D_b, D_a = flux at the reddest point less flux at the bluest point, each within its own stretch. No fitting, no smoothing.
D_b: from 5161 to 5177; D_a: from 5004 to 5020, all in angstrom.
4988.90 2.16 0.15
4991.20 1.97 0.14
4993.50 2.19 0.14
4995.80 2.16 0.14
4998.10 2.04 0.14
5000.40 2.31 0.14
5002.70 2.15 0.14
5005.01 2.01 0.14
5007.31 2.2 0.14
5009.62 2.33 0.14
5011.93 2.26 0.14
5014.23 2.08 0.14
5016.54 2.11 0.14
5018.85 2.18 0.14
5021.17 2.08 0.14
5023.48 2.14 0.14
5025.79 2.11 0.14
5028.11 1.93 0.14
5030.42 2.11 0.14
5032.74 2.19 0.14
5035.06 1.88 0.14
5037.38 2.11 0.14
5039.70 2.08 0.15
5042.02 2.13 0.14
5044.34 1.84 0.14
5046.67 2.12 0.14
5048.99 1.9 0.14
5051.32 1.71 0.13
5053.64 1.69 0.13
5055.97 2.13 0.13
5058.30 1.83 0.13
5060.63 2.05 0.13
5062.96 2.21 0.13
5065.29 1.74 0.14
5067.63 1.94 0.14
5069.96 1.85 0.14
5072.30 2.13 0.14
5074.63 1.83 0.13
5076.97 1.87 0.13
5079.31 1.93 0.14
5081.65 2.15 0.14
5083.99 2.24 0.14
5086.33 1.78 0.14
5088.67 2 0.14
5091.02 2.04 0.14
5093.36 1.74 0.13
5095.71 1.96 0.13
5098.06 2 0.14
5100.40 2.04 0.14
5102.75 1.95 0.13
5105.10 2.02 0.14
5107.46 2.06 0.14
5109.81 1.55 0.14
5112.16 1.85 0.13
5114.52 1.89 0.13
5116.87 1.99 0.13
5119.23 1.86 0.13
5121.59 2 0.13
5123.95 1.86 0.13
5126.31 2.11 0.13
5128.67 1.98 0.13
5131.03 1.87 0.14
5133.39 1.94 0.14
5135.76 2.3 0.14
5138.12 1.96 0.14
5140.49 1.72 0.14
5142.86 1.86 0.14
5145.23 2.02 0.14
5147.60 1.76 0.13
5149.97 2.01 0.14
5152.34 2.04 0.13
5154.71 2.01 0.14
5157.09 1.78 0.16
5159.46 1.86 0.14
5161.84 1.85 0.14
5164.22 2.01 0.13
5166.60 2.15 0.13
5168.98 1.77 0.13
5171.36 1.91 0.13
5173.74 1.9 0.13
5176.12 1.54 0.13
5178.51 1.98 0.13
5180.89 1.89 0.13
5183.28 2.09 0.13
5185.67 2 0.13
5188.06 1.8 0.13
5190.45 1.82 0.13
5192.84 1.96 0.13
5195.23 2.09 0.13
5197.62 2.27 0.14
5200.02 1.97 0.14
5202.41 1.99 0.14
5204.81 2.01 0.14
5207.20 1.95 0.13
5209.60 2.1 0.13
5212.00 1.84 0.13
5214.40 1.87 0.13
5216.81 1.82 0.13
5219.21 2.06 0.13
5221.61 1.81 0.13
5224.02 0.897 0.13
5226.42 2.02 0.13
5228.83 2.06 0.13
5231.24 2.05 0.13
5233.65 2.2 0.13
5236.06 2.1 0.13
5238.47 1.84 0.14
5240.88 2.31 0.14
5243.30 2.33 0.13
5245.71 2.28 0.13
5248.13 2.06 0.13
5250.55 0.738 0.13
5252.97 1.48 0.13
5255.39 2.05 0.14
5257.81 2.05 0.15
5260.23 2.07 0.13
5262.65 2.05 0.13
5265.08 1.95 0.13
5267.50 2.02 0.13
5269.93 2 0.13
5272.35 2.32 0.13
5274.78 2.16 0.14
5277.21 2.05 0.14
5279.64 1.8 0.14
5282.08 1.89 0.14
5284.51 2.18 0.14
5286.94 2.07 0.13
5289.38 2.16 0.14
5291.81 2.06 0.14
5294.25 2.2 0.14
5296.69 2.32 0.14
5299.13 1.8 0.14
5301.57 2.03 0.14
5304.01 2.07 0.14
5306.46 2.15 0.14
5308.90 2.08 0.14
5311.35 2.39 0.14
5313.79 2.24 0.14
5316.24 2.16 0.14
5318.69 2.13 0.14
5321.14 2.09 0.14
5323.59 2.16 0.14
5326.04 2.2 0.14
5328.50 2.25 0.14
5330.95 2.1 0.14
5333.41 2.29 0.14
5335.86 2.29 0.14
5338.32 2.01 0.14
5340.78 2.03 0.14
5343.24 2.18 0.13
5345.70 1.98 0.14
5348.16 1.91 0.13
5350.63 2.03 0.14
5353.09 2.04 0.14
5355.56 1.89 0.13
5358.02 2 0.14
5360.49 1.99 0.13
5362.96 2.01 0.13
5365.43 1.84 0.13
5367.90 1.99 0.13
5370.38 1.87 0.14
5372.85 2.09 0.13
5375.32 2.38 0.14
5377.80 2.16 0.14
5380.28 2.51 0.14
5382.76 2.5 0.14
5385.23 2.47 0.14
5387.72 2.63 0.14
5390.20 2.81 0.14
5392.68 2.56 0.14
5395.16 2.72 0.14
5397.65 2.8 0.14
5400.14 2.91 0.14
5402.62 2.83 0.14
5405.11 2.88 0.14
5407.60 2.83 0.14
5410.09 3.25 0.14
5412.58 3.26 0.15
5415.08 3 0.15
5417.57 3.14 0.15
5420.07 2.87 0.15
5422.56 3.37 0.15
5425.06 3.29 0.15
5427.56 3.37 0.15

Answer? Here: -0.1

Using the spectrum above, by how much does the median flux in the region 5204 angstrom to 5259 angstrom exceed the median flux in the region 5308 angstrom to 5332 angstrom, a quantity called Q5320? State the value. -0.11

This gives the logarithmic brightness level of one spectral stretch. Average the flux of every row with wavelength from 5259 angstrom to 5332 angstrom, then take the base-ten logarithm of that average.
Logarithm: 0.323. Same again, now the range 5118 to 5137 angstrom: 0.299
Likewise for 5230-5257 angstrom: 0.290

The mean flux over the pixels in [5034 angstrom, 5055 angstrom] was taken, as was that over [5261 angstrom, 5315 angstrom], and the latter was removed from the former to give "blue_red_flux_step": -0.15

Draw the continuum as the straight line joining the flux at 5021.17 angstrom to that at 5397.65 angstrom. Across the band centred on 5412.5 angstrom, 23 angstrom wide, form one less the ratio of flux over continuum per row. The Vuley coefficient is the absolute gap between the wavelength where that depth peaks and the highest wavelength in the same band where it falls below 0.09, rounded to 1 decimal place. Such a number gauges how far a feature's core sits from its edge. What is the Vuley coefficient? 15.0 angstrom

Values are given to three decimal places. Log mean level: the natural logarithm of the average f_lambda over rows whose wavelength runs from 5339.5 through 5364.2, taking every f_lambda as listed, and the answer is 0.696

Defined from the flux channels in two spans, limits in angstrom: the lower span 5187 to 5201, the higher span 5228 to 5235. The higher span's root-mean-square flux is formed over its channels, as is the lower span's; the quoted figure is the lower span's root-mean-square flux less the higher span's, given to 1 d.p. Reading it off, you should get -0.1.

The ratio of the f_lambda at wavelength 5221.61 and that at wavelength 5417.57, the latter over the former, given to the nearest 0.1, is 1.7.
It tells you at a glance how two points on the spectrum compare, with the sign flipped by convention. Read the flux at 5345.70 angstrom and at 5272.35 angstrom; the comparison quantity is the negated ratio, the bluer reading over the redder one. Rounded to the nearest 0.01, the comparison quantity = -1.17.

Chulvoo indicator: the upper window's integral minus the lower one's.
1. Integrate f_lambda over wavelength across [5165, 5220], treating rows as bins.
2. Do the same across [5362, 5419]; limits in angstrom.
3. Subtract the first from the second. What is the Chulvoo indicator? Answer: 41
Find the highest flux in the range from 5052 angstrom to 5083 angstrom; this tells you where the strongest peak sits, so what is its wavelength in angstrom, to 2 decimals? 5062.96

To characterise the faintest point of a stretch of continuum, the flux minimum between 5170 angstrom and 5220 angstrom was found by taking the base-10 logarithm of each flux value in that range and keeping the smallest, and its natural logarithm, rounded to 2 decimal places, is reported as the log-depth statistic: -1.67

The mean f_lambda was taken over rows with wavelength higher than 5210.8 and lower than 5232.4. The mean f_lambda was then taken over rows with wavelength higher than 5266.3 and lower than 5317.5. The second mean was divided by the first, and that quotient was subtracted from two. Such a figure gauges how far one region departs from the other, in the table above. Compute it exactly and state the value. 0.85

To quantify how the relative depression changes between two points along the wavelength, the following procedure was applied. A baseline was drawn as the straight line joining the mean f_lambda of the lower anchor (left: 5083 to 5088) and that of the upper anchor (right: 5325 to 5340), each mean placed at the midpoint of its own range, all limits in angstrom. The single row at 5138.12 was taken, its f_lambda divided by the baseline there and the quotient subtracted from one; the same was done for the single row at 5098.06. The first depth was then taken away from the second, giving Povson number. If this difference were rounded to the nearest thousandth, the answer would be -0.034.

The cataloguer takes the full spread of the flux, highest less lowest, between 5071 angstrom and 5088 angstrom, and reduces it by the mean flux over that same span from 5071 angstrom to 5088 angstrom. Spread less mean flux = -1.5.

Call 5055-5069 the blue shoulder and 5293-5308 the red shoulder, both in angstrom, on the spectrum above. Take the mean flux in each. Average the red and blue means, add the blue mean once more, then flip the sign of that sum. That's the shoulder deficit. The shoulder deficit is -4.02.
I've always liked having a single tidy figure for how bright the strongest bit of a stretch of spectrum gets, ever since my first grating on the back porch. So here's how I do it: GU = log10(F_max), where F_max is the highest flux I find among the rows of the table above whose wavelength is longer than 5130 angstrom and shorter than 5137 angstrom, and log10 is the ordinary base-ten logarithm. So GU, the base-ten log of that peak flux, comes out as 0.362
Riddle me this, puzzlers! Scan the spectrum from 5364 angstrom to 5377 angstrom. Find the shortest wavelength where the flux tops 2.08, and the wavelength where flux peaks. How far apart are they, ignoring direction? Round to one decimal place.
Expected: 2.5 angstrom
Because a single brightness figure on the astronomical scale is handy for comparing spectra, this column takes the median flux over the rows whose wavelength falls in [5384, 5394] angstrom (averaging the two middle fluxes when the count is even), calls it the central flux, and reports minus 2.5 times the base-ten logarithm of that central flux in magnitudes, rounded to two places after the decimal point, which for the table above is -1.04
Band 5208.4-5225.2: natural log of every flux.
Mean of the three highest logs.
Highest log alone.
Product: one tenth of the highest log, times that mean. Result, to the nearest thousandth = 0.052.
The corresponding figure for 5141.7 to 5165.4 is 0.050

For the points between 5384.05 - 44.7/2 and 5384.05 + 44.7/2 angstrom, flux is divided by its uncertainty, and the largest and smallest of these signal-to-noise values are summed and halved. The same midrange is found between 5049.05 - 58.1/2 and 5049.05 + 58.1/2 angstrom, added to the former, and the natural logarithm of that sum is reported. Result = 3.46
